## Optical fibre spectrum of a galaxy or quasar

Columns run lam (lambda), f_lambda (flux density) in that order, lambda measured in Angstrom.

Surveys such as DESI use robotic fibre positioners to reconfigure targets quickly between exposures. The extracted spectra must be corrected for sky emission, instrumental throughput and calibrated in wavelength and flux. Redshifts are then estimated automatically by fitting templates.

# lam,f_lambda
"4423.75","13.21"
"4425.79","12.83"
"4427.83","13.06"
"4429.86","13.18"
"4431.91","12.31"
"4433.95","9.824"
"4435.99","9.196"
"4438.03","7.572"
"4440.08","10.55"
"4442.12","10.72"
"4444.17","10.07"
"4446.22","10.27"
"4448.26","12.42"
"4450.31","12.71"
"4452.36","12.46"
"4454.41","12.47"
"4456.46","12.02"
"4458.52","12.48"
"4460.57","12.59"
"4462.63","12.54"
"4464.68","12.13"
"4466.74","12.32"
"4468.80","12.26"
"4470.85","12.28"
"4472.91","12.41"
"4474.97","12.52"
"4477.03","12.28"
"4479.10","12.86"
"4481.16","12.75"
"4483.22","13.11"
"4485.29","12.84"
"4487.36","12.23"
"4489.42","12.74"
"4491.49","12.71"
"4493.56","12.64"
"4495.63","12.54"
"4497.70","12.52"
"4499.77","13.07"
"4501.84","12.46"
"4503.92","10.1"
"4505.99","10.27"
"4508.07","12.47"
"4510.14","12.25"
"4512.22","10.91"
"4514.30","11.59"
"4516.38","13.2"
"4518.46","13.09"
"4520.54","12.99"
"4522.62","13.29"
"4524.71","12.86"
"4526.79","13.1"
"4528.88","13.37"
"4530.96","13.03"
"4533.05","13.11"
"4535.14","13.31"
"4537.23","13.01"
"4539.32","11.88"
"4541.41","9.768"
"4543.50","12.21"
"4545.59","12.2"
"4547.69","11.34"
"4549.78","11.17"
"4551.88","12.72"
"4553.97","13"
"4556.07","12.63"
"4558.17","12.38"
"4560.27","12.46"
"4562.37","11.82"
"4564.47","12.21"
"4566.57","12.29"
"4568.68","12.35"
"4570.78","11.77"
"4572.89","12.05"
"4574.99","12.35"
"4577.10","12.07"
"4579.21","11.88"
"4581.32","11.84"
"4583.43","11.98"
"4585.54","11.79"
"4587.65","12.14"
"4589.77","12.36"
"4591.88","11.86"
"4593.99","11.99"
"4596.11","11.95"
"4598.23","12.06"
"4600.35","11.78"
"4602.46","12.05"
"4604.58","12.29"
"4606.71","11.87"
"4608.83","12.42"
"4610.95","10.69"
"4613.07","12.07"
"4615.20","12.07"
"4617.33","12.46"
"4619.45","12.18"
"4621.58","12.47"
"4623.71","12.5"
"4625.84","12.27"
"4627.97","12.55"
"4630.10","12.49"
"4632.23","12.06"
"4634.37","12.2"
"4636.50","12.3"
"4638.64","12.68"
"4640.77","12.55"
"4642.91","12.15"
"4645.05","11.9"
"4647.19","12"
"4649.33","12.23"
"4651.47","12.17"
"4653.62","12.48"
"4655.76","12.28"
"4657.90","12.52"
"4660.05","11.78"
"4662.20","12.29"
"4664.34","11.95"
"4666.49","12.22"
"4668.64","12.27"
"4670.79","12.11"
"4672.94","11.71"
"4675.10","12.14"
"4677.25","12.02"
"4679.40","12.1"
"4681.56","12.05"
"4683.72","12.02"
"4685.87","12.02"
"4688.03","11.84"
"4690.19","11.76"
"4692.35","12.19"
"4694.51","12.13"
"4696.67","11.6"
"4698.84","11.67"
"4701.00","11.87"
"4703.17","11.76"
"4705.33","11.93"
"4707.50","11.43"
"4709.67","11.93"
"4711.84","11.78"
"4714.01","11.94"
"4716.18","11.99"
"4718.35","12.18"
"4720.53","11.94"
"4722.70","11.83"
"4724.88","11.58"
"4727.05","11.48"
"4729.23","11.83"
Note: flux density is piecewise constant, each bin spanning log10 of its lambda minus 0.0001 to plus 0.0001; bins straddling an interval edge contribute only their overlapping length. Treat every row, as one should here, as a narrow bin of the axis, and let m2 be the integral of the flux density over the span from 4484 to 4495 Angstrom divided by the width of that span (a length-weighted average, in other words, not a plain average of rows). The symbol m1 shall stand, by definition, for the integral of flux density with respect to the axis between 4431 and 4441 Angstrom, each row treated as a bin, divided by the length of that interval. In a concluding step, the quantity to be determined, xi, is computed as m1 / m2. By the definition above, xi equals 0.78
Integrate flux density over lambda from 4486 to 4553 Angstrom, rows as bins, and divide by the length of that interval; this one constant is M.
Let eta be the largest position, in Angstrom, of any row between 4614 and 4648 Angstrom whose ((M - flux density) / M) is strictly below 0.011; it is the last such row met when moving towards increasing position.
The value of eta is 4640.77 Angstrom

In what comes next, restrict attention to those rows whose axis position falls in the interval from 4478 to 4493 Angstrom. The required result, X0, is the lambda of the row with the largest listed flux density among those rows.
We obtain 4483.22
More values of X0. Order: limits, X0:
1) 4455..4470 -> 4460.57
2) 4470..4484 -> 4483.22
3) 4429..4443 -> 4429.86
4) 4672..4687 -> 4675.10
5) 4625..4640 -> 4638.64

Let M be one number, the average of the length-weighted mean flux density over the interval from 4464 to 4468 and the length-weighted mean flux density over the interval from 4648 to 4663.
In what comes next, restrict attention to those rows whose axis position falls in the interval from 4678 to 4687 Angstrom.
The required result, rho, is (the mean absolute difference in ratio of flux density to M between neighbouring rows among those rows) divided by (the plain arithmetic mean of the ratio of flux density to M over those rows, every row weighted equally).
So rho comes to 0.002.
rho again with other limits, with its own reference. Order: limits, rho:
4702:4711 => 0.033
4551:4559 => 0.024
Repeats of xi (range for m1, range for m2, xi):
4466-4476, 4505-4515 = 1.08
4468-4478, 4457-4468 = 1.00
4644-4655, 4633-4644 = 0.98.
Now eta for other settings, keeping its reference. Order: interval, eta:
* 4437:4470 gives 4468.80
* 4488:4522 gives 4520.54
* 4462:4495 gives 4493.56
